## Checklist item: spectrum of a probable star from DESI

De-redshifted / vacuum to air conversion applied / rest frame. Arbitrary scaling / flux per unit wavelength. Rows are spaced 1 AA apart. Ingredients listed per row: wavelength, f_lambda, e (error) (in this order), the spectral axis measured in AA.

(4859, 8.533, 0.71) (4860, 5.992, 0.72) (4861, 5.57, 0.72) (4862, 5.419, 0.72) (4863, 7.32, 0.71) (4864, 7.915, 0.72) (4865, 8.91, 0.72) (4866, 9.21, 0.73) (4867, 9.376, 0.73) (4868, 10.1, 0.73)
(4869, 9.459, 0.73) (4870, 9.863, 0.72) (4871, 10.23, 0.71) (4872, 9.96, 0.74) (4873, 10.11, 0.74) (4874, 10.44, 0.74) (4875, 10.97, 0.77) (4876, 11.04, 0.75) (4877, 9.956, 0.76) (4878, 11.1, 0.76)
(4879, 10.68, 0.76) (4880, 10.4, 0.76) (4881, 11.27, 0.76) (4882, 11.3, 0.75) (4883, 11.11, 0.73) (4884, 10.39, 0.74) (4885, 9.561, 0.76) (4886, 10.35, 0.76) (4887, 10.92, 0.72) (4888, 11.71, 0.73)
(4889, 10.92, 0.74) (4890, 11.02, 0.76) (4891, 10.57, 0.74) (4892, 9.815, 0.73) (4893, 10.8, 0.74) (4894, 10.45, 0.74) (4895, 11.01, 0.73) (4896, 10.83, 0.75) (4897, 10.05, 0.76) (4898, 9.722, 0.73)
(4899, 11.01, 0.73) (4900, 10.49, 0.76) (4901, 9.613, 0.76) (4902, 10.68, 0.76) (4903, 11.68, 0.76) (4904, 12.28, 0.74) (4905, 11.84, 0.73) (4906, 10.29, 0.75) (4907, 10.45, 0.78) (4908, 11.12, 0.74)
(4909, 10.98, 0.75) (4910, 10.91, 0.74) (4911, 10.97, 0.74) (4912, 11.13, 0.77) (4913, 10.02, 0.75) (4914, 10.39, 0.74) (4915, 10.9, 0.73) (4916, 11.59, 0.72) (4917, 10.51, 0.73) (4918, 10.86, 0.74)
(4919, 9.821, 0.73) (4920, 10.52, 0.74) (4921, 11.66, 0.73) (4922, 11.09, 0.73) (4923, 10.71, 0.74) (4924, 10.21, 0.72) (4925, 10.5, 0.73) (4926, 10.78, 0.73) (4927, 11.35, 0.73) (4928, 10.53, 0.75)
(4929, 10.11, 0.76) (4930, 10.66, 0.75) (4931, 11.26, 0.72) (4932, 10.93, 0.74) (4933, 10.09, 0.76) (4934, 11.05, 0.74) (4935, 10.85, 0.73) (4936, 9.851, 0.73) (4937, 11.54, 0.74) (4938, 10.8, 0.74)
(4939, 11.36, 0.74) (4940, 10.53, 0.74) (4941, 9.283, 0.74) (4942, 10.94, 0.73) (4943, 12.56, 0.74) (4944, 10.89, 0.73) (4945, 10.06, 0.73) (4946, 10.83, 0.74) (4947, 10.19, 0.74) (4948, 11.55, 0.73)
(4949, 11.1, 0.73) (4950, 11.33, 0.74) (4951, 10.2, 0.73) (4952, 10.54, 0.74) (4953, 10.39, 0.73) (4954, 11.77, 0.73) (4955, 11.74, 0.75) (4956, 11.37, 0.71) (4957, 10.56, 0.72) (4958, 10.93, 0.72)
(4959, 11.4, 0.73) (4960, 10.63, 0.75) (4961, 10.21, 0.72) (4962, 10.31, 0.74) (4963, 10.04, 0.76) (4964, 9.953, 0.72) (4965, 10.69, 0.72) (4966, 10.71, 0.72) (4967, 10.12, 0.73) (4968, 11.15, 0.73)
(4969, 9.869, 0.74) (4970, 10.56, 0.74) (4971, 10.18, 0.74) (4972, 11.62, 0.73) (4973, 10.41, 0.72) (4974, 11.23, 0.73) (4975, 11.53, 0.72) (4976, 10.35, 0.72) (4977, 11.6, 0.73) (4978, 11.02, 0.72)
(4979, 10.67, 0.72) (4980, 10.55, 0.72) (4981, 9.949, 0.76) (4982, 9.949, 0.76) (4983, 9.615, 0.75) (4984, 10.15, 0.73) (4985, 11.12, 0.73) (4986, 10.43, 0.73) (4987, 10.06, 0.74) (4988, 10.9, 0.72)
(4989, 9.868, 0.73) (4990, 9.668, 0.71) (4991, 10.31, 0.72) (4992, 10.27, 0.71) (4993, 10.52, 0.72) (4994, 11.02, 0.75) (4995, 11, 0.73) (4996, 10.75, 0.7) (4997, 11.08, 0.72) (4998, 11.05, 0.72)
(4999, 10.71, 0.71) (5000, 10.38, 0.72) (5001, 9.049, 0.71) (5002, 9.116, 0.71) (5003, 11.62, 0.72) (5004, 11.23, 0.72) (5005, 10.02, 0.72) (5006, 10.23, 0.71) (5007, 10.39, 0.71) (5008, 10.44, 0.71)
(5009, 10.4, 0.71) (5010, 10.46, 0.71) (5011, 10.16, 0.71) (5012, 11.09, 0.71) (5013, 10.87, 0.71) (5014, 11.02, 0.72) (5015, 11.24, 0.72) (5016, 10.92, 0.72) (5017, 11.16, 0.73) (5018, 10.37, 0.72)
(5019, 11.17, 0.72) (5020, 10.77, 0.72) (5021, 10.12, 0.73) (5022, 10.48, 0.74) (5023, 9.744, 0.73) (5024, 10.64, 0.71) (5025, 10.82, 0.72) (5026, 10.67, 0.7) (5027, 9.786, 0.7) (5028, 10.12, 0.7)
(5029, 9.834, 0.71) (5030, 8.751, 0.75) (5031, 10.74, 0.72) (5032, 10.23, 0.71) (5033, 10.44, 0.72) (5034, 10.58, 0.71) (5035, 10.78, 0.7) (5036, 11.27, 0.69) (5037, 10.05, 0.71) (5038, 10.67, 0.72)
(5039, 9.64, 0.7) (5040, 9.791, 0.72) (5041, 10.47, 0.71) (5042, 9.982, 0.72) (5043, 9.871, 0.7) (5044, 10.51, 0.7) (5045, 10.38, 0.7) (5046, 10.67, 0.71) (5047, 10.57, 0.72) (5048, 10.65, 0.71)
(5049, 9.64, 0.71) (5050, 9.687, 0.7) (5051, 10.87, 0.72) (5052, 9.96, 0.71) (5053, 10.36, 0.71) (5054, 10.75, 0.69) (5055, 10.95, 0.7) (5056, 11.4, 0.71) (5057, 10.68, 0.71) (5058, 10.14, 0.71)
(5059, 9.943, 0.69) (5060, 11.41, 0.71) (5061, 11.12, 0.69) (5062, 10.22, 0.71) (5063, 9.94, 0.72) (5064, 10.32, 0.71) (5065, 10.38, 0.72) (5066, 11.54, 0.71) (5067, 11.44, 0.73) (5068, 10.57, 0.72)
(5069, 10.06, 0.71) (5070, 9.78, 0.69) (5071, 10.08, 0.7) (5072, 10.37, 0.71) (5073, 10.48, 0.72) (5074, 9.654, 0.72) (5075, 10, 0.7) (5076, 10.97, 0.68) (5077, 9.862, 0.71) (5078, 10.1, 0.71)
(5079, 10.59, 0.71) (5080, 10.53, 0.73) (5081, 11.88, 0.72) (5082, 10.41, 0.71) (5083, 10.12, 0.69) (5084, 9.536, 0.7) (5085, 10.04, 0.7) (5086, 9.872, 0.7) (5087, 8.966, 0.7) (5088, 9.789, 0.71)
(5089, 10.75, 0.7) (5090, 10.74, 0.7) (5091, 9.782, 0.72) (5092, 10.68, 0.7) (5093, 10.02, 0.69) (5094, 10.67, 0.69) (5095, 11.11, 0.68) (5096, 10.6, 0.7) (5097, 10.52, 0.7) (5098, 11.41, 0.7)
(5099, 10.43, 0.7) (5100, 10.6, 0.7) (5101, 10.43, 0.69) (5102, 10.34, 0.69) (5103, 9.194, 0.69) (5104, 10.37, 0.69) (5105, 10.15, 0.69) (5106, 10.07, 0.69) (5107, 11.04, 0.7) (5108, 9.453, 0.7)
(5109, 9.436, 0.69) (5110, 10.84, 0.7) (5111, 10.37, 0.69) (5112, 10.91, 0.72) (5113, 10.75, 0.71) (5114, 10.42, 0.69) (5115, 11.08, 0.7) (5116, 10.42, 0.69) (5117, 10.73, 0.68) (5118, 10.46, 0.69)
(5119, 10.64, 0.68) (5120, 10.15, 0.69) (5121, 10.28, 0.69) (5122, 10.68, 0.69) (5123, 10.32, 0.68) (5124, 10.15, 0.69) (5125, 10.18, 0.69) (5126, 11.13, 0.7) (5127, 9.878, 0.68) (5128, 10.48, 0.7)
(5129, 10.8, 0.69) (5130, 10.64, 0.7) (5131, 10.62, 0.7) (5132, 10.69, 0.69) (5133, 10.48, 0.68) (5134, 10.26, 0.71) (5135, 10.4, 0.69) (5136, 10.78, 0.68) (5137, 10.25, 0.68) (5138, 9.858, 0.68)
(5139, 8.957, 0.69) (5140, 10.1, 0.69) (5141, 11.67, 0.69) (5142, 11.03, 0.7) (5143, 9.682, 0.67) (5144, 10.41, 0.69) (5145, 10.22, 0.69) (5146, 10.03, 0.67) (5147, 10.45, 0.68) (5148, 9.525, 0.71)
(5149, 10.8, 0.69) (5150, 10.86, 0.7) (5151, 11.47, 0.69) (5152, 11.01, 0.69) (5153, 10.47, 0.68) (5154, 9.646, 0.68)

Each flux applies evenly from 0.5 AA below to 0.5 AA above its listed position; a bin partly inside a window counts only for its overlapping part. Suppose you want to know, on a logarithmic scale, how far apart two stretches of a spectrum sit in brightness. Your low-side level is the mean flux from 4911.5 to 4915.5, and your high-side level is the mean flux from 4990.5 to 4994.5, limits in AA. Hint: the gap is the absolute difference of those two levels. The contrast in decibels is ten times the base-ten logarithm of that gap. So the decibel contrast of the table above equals -11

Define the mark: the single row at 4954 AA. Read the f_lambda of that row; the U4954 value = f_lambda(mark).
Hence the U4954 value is 11.77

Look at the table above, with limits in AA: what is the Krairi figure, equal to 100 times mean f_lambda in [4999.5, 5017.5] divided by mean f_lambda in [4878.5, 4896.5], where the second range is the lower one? 98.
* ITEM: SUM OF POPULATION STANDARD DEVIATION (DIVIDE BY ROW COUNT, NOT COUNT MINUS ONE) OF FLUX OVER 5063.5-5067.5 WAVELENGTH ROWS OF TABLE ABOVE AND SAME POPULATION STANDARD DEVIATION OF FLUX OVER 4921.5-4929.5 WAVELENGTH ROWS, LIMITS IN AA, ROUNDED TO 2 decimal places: 0.96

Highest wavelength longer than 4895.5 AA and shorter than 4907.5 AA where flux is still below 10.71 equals 4907 AA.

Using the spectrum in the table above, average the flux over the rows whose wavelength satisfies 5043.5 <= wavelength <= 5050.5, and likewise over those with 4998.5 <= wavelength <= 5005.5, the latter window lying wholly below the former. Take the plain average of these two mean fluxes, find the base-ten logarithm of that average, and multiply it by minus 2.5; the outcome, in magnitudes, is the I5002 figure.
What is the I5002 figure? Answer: -2.53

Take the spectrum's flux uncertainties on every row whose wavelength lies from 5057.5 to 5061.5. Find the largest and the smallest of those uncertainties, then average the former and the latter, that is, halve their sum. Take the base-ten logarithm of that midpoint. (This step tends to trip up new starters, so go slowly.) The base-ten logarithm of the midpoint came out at -0.155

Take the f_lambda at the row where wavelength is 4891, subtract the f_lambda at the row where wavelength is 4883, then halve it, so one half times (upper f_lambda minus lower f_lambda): -0.27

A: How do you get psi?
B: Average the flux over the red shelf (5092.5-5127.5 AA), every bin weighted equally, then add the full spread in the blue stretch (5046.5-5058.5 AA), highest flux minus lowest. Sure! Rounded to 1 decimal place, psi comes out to 12.2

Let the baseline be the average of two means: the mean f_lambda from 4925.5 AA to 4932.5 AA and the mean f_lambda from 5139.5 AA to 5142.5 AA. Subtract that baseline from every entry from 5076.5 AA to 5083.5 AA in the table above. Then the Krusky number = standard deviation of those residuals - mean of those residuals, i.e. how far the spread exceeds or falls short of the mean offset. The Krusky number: 1.0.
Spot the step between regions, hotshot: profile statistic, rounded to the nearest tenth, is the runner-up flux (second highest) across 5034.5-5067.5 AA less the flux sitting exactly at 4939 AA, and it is 0.1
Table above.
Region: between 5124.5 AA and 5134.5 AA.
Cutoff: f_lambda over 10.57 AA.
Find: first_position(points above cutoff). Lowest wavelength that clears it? 5126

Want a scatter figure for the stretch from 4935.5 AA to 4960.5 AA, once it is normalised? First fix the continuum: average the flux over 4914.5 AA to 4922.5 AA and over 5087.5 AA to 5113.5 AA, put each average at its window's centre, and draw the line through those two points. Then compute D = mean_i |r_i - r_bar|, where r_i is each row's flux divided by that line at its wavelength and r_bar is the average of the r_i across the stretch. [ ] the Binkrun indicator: 0.0511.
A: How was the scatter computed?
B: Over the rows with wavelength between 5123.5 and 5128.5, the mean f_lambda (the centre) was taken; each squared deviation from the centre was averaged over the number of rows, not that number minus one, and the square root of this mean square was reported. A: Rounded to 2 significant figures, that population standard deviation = 0.43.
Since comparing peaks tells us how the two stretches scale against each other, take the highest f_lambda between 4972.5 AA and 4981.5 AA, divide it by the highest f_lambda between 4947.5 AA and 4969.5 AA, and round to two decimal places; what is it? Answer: 0.99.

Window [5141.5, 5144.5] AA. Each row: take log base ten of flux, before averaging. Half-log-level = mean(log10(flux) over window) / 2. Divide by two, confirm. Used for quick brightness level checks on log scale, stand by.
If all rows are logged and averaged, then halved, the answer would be 0.508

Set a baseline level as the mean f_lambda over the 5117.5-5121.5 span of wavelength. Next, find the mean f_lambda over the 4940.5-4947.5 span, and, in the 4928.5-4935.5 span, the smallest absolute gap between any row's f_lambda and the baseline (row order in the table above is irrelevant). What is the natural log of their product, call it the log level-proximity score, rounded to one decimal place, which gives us 1.1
